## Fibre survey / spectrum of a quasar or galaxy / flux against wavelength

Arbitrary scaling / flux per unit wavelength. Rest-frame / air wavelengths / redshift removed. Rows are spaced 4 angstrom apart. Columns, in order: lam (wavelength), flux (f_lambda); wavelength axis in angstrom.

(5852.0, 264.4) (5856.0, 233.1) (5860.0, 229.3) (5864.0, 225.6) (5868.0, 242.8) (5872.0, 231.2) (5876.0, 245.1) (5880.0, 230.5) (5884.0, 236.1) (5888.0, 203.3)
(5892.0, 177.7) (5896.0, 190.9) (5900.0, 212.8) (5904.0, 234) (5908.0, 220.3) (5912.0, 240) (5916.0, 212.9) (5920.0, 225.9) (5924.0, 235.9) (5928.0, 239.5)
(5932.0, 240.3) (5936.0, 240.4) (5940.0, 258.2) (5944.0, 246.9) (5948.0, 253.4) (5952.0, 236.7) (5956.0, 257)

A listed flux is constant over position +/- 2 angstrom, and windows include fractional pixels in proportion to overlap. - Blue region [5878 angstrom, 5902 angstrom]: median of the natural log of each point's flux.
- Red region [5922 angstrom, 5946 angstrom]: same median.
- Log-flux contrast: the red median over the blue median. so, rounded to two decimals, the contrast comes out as 1.03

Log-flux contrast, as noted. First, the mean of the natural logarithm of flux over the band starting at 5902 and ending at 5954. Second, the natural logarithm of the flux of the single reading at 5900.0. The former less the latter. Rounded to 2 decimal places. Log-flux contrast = 0.11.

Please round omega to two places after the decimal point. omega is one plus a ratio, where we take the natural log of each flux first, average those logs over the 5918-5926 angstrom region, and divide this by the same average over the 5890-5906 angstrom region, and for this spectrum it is 2.02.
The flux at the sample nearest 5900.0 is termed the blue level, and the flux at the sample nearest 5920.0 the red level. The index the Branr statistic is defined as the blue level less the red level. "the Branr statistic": -13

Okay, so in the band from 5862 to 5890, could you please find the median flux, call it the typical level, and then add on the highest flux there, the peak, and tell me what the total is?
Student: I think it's 476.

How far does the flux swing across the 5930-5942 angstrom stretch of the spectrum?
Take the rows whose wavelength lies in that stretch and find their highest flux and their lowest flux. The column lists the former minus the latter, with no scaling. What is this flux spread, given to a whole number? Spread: 18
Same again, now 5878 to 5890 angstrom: 33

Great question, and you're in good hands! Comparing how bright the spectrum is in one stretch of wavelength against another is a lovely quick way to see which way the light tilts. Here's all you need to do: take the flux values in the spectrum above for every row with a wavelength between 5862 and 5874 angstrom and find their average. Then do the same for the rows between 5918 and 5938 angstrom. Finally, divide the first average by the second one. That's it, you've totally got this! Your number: 0.99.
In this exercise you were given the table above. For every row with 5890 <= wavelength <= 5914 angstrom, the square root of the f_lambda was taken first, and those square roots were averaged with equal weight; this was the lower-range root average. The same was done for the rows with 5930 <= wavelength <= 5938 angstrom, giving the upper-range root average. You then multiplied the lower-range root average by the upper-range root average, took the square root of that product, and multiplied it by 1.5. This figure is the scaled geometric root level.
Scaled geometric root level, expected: 22.5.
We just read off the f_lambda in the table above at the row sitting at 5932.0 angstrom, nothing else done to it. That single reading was 240.3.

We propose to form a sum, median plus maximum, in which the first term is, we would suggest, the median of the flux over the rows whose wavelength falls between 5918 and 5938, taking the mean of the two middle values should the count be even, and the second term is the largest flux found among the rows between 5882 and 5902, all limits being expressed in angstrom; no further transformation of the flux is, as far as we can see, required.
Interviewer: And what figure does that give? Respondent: 476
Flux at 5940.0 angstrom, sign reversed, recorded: -258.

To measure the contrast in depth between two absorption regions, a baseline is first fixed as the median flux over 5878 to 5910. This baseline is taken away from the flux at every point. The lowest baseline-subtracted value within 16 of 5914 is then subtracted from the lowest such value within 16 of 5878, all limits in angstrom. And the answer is -35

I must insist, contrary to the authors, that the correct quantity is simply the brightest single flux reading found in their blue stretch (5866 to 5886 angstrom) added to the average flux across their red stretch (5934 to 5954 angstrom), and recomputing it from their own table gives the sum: 492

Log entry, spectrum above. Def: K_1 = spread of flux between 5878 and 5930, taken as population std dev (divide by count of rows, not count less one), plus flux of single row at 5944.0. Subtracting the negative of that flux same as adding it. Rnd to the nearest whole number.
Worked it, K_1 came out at 266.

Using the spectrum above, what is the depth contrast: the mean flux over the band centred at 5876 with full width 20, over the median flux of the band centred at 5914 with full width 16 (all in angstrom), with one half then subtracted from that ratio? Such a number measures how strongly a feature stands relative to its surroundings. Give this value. 0.56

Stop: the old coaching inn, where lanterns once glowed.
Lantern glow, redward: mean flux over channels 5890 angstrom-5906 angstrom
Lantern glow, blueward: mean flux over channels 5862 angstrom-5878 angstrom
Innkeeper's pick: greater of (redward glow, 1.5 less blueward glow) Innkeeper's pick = 204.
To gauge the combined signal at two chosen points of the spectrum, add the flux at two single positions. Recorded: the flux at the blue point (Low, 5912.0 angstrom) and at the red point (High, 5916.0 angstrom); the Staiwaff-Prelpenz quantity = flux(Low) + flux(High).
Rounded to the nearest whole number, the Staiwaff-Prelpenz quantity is 453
